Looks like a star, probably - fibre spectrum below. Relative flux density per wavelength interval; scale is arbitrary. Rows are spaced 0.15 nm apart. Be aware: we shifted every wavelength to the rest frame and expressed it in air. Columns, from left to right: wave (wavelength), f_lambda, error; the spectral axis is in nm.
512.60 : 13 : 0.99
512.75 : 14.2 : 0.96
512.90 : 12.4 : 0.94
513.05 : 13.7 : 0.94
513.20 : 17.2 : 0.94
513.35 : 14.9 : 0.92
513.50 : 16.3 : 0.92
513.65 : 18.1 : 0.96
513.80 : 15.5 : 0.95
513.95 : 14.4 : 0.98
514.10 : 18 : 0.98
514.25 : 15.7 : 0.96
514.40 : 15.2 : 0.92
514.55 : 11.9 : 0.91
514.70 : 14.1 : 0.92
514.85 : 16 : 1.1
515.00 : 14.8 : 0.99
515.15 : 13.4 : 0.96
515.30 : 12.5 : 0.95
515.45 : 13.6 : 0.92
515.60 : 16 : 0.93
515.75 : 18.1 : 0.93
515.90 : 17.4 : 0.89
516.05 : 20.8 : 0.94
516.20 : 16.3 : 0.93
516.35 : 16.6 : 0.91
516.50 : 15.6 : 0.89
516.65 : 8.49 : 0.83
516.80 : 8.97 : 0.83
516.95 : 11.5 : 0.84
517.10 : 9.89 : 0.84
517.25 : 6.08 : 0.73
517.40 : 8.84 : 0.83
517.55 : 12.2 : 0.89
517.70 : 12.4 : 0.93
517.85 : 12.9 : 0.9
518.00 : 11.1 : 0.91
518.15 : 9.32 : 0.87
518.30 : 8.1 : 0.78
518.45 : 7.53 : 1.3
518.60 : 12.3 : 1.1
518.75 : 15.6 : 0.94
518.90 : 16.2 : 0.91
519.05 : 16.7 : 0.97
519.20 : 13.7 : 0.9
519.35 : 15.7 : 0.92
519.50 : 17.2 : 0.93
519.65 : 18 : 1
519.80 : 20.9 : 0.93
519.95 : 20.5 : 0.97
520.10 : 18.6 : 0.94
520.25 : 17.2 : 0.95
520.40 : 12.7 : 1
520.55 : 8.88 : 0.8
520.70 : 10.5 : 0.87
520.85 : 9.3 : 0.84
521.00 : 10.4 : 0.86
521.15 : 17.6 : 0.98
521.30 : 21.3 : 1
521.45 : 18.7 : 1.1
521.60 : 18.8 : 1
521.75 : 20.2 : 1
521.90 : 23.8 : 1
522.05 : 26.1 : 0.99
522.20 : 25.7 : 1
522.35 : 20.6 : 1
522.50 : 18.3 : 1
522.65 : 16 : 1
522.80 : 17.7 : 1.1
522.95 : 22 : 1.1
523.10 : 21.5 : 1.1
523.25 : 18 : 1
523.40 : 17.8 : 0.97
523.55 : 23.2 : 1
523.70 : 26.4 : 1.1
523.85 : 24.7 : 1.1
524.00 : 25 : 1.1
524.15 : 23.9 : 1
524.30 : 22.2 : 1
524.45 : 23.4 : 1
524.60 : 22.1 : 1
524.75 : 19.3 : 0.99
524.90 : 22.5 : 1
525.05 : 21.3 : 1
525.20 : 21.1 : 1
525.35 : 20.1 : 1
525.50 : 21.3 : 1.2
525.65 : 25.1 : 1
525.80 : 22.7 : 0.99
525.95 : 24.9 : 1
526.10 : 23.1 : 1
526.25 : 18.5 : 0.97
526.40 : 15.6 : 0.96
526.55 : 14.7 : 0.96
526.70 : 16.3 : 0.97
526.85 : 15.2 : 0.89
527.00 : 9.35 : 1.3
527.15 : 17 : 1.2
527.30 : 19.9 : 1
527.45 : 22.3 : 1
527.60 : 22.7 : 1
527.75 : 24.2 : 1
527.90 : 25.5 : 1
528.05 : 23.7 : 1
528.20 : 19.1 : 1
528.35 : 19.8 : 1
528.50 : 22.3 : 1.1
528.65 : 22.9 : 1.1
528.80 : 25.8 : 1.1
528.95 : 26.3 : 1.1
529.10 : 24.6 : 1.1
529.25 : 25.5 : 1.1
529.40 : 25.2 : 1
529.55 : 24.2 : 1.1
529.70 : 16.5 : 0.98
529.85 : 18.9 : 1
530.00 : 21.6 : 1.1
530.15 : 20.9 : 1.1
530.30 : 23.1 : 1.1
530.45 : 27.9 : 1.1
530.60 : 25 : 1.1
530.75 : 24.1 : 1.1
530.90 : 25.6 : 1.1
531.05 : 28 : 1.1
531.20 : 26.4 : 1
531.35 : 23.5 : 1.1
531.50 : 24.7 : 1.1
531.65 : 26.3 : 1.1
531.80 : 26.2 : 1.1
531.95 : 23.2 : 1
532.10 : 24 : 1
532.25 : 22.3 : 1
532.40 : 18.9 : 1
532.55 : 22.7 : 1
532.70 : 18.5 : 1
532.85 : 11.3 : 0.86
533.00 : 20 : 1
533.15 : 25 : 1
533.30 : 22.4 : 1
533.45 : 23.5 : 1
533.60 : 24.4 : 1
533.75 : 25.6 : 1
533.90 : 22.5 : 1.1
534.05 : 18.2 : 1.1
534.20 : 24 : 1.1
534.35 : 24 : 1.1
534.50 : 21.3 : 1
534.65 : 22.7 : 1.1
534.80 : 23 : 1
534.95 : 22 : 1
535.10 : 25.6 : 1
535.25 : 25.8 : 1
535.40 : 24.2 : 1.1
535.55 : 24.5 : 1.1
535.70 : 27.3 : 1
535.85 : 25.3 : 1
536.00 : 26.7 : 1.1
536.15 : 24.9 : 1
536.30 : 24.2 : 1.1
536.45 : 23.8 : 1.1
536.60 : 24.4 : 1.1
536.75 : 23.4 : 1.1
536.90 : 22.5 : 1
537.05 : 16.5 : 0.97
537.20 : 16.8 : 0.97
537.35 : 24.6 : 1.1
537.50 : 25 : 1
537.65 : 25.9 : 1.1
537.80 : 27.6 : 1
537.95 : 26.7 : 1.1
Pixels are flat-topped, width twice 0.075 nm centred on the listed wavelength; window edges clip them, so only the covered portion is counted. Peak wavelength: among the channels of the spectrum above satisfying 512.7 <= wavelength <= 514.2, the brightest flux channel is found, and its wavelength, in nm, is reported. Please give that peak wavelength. 513.65 nm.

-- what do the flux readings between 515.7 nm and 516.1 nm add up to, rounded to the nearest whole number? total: 56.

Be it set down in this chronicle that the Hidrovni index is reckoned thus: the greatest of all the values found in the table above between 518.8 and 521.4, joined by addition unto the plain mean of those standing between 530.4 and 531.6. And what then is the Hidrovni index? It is 47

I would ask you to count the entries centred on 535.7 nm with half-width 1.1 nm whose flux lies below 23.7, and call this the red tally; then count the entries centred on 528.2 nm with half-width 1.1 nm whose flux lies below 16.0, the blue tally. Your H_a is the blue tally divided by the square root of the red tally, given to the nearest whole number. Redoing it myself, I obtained 0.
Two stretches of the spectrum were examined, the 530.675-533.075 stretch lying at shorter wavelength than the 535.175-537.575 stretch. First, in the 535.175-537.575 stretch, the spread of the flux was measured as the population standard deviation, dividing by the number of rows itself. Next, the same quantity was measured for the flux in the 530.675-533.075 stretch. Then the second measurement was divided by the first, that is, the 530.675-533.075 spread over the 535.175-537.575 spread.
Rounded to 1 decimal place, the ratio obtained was 1.4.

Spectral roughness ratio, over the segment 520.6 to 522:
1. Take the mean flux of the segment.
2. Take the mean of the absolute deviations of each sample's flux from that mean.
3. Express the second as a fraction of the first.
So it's 0.27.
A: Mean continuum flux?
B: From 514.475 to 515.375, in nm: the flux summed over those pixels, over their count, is 14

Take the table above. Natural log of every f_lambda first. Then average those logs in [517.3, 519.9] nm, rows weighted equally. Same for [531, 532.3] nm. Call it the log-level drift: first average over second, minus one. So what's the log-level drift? -0.20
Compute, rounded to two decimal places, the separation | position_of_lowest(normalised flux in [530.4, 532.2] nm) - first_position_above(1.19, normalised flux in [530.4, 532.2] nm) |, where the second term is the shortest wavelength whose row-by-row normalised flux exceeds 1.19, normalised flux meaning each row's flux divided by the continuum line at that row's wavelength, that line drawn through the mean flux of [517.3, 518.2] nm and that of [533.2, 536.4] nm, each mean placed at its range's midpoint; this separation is 1.50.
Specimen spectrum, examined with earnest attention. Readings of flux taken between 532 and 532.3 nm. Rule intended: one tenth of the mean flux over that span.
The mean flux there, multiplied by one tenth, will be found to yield 2.3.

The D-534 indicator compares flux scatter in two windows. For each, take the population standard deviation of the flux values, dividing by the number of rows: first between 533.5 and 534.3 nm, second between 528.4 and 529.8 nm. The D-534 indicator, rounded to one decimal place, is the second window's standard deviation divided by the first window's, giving 1.1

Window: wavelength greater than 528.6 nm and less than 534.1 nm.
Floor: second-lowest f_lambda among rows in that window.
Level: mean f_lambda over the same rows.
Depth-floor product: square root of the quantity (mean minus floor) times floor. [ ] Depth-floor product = 10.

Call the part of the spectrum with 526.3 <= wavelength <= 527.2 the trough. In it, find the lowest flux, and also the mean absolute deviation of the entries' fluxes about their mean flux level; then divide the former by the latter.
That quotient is 5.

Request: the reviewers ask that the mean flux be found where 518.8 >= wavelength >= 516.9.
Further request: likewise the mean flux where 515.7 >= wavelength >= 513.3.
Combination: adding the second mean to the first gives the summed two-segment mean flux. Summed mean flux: 26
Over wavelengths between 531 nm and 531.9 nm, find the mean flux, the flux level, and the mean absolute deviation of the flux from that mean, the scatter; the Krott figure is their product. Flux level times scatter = 30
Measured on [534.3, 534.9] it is 17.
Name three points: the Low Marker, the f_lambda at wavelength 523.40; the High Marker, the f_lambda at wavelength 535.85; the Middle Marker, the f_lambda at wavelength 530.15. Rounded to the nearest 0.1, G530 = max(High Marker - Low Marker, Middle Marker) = 20.9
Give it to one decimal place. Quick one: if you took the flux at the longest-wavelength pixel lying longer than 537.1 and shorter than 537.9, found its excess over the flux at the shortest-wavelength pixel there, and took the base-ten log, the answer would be 1.0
